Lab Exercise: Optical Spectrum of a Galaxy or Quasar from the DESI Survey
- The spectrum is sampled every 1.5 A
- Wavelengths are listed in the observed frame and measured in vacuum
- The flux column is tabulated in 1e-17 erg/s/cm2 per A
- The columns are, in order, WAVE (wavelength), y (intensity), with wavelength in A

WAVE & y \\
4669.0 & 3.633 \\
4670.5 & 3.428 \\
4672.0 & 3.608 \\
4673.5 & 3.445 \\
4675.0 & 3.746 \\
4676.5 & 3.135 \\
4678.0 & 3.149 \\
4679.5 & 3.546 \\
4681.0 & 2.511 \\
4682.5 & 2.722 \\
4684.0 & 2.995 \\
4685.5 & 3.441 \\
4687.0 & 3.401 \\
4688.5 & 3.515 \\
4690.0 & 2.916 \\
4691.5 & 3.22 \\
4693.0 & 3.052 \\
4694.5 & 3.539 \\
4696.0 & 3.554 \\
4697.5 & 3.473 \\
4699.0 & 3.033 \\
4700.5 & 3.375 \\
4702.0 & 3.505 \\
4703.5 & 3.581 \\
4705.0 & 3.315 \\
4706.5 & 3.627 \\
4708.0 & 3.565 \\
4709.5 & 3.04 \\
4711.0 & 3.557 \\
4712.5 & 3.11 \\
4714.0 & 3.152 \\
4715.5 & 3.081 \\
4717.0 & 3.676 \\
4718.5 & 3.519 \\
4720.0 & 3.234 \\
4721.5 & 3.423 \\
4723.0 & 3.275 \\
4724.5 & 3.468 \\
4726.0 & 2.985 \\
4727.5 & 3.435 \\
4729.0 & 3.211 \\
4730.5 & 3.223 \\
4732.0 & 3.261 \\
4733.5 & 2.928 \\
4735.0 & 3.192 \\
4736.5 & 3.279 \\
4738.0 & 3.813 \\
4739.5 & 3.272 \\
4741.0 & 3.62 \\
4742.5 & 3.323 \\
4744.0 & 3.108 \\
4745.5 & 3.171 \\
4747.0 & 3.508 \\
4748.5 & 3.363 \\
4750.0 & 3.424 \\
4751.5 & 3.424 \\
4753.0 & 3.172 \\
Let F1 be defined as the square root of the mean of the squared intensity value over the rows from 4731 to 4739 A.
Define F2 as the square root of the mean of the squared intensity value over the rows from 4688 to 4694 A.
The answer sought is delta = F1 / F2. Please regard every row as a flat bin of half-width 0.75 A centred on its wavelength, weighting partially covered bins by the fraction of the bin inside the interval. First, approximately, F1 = 3.31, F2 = 3.18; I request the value 1.04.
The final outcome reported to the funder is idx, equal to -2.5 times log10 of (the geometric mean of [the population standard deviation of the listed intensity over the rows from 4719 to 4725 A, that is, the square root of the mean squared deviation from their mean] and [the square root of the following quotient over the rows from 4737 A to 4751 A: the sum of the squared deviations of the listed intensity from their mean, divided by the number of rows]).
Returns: 2.11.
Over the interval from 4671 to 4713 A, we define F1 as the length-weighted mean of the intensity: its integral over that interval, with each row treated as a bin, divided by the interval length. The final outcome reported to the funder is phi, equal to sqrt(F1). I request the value 1.82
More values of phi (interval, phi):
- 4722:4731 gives 1.81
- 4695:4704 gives 1.85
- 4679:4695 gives 1.78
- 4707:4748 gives 1.82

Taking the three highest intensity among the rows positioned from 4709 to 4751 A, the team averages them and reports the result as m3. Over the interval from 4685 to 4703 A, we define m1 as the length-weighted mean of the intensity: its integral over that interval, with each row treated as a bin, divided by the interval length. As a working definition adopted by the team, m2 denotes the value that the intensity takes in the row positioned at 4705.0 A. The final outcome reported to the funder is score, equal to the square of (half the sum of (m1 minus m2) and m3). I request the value 3.47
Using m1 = 3.34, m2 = 3.315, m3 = 3.70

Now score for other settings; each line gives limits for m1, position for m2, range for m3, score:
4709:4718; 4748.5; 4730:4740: 2.85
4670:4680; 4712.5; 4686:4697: 3.73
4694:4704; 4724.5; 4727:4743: 3.21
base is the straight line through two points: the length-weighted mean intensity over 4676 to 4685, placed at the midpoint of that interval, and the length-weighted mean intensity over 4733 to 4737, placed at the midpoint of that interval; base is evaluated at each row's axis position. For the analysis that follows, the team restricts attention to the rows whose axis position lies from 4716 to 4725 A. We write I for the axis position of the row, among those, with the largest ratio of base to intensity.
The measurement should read 4720.0 A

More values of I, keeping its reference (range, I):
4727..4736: 4733.5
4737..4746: 4744.0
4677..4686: 4681.0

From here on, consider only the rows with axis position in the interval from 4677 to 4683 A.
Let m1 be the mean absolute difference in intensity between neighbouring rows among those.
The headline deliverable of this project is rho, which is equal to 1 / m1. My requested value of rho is 1.8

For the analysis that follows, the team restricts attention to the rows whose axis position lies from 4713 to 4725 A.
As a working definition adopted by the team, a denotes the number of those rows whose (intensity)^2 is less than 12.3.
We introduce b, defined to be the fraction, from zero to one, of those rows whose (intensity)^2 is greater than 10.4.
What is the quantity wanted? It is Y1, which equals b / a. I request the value 0.125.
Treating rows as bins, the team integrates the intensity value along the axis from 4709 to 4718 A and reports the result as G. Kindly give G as 29.5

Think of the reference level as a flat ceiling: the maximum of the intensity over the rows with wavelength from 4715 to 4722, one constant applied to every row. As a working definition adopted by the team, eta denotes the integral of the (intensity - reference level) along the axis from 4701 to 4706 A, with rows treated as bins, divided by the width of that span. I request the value -0.21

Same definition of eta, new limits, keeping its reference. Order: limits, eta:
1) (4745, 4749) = -0.32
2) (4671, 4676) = -0.11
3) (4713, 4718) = -0.37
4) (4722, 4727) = -0.41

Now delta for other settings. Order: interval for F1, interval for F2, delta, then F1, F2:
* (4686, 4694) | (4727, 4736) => 1.01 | 3.23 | 3.21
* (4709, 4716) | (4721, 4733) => 0.97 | 3.19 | 3.29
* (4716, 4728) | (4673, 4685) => 1.06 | 3.38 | 3.18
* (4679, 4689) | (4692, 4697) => 0.94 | 3.19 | 3.39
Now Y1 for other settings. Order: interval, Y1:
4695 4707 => 0.175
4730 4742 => 0.104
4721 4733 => 0.078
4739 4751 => 0.125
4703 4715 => 0.156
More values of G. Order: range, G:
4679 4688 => 27.9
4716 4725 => 30.8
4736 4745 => 30.6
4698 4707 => 30.6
